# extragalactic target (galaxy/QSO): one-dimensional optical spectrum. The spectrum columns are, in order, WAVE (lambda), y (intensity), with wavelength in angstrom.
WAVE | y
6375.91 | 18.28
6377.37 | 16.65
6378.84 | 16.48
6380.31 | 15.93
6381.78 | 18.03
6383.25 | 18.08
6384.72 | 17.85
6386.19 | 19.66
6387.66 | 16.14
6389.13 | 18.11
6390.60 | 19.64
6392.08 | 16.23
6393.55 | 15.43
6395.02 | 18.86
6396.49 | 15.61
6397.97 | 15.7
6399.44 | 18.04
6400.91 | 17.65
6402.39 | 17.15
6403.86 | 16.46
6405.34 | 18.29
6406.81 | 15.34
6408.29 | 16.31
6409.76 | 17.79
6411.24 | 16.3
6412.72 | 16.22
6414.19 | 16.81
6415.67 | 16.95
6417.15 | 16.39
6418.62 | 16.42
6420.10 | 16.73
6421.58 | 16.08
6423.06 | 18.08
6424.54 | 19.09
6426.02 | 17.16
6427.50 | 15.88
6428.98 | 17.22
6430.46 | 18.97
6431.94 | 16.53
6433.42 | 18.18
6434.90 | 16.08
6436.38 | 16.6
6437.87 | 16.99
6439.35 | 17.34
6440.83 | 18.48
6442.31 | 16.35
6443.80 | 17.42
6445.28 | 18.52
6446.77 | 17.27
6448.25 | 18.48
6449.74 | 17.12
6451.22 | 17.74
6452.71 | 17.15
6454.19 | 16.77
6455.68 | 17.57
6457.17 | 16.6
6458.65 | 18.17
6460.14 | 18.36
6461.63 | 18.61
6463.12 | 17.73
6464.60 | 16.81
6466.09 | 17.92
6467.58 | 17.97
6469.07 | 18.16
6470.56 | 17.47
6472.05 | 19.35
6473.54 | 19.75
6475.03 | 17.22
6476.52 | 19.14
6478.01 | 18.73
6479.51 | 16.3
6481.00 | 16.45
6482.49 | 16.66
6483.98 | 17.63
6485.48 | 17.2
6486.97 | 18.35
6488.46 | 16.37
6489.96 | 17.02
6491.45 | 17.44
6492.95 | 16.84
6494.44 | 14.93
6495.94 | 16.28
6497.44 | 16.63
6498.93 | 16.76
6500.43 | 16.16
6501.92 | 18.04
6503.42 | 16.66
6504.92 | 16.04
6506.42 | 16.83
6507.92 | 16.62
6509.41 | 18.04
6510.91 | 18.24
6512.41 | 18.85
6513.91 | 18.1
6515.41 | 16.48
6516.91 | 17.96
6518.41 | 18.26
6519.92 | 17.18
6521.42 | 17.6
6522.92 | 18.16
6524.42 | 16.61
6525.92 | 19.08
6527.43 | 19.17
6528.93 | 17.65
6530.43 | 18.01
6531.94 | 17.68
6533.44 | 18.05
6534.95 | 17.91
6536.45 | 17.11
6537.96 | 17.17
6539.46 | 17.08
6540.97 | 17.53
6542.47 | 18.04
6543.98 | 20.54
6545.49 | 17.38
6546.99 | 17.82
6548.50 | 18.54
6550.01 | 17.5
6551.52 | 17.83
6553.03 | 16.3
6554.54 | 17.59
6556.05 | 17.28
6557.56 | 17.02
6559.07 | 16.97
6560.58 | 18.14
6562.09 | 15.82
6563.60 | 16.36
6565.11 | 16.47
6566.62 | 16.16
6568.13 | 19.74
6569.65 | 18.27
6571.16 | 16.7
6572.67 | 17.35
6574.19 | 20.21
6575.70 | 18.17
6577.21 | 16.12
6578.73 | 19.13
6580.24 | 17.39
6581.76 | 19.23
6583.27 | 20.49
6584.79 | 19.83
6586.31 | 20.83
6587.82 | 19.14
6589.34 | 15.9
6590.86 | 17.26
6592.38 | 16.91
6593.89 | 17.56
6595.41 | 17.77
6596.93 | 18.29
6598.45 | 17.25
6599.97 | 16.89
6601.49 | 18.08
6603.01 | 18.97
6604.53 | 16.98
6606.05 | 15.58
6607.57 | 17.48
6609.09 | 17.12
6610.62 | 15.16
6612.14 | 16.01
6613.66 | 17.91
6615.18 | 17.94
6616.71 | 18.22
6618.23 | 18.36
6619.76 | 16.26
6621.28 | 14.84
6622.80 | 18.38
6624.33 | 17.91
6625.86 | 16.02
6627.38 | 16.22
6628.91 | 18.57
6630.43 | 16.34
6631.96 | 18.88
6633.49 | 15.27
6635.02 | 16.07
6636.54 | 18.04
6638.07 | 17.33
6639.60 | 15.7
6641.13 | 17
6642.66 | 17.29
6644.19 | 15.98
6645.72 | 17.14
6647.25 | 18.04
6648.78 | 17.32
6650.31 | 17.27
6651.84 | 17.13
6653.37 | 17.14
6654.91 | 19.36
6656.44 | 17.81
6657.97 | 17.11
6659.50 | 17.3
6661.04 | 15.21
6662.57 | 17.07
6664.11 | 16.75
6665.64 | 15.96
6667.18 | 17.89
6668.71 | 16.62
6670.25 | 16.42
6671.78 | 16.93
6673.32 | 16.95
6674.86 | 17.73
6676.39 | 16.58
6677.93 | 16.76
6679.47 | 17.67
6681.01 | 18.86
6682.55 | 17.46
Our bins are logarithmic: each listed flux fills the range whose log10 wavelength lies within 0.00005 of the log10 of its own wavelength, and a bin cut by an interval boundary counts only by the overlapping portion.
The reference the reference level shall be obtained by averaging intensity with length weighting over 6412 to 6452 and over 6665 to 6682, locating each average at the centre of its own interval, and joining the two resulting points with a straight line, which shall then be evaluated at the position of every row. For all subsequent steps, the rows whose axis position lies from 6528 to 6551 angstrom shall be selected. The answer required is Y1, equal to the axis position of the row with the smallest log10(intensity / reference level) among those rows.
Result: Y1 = 6539.46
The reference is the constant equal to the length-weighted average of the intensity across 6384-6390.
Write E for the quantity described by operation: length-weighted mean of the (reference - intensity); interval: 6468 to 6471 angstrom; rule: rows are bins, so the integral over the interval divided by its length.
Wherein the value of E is 0.1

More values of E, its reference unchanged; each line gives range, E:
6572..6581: -0.1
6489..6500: 1.4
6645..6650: 0.5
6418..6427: 0.8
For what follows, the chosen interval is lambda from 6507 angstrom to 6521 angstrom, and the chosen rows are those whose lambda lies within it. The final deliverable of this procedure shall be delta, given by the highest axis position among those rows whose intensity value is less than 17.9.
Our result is 6519.92 angstrom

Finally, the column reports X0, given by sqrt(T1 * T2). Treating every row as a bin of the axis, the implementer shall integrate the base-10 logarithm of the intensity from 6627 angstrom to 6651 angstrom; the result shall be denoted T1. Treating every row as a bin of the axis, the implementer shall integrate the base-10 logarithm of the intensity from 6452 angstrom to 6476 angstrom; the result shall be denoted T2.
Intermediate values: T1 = 29.5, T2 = 30.0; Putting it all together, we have 29.8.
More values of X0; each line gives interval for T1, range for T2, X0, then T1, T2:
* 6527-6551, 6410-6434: 29.8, 30.1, 29.6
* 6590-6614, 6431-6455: 29.7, 29.6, 29.7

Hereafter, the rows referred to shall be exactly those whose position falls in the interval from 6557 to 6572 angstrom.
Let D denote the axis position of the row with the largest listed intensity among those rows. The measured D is 6568.13 angstrom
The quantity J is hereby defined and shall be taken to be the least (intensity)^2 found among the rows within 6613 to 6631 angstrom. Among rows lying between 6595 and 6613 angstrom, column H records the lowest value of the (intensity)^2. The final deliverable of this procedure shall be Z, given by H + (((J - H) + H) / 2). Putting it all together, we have 340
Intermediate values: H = 230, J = 220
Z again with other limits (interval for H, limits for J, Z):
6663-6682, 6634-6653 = 378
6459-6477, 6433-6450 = 412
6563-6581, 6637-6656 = 383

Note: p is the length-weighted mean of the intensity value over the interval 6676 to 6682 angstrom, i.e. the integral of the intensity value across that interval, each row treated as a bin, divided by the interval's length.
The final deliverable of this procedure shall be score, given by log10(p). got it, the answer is 1.24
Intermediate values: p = 17.5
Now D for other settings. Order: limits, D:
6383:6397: 6386.19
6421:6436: 6424.54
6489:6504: 6501.92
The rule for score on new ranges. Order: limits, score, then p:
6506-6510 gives 1.24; 17.2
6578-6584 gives 1.28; 19.1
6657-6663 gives 1.22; 16.7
